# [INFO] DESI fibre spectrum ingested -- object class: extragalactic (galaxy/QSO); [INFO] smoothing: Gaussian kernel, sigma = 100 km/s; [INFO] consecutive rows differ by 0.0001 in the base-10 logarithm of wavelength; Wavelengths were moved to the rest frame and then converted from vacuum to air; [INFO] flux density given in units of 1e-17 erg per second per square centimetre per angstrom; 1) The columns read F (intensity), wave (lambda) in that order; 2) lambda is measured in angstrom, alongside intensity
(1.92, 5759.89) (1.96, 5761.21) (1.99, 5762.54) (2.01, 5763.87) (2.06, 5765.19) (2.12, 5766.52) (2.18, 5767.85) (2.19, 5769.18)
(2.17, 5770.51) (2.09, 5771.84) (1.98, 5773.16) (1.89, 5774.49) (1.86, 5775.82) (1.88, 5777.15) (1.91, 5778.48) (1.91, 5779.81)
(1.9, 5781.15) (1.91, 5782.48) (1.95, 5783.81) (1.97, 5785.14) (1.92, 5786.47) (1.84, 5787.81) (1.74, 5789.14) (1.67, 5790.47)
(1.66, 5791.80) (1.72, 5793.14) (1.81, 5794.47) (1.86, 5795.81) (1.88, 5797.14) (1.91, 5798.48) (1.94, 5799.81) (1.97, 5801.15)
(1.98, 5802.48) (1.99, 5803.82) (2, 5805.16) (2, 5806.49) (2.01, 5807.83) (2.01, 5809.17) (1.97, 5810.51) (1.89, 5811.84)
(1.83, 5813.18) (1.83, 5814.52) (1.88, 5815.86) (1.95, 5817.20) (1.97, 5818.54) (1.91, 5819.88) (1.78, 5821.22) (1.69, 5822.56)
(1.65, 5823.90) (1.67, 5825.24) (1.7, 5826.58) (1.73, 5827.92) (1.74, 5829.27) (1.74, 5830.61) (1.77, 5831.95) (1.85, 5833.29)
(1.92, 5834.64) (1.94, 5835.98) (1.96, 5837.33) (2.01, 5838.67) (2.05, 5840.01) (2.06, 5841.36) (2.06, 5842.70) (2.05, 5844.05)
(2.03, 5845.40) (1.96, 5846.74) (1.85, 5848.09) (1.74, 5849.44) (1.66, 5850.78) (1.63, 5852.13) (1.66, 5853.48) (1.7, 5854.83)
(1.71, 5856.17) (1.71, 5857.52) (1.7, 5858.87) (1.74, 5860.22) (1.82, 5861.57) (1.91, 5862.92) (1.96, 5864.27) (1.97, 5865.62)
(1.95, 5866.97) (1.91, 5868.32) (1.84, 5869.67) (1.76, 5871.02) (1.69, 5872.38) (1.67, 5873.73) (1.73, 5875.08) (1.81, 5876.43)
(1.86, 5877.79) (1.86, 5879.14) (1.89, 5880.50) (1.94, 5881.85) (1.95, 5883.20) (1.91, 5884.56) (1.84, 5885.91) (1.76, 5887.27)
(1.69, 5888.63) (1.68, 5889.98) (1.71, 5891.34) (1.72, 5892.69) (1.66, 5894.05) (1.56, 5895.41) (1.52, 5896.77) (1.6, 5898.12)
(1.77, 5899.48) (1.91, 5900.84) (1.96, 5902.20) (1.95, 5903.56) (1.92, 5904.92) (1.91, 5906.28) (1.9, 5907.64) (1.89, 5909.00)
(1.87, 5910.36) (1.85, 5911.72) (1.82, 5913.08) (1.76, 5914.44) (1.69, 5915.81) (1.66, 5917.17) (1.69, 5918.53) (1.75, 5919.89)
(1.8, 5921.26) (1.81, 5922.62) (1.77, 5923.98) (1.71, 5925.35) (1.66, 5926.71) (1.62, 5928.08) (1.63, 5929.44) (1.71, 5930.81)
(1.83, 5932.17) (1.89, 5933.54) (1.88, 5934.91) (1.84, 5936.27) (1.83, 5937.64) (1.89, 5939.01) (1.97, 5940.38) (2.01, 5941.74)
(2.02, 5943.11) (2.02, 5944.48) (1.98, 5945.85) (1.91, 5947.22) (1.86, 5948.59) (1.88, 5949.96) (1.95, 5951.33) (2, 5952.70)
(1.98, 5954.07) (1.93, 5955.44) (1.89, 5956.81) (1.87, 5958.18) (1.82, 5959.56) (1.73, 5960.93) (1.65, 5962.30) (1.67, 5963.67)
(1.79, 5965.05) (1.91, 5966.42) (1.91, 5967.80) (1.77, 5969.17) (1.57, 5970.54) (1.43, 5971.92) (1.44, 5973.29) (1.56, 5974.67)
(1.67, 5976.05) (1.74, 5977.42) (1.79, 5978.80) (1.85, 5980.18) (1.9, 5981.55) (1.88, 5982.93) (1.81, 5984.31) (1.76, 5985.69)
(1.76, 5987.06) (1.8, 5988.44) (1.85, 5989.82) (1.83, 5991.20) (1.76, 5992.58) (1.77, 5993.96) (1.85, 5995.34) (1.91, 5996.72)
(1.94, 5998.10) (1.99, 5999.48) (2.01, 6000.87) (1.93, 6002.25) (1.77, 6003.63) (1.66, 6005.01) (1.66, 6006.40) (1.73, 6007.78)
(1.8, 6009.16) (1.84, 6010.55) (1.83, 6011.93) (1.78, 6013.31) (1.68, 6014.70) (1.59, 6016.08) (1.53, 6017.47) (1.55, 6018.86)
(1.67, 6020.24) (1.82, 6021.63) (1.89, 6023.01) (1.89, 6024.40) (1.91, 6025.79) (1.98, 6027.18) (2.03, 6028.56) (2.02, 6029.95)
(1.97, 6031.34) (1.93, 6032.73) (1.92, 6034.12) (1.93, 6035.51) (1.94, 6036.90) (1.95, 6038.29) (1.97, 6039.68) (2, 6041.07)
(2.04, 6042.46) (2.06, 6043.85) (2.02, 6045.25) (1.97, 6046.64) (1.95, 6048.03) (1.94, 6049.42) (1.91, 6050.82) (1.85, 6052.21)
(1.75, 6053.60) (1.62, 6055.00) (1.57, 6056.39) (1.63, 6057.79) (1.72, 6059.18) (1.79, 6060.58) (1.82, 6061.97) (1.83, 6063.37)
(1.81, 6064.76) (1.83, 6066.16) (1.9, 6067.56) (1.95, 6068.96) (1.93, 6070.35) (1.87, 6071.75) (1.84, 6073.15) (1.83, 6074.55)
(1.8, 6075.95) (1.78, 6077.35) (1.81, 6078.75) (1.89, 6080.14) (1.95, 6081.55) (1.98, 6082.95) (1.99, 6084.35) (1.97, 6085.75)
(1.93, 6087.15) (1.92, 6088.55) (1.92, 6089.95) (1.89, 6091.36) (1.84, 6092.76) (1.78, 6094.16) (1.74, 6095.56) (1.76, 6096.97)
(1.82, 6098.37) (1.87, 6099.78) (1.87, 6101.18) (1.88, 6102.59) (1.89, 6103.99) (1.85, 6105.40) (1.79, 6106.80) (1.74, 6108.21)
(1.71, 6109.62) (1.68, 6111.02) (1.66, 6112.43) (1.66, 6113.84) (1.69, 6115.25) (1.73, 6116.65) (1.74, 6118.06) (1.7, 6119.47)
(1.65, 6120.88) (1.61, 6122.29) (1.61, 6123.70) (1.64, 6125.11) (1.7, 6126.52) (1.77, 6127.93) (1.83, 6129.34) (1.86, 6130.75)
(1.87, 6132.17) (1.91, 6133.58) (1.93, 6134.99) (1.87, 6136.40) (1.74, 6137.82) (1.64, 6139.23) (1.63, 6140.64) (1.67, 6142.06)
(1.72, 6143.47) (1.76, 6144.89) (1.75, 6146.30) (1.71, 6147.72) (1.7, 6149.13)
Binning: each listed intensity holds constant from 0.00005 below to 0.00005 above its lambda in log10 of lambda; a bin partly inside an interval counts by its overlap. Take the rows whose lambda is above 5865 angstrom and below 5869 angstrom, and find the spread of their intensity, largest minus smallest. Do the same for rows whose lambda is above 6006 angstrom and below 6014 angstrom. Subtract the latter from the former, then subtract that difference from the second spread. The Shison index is 0.30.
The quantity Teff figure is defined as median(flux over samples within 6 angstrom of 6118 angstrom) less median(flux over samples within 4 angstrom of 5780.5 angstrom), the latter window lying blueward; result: -0.25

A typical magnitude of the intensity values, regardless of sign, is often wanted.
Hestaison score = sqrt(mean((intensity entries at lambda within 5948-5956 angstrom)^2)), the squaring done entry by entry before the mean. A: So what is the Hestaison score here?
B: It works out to 1.93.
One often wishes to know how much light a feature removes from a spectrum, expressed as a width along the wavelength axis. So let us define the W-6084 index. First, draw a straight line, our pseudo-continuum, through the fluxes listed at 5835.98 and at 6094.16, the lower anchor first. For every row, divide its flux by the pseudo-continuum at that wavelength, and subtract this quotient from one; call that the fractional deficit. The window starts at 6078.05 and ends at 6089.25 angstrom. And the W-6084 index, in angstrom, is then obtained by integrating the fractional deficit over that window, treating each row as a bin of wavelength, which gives -0.90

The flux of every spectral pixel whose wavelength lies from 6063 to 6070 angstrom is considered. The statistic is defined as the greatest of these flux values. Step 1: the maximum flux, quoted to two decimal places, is 1.95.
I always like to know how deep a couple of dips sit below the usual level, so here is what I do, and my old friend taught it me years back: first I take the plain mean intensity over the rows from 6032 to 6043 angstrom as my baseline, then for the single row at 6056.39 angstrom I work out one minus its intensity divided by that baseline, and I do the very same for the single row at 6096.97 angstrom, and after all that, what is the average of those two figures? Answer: 0.15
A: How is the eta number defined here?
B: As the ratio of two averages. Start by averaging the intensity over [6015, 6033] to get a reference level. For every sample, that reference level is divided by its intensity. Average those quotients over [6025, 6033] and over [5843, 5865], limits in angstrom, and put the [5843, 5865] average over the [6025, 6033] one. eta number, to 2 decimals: 1.10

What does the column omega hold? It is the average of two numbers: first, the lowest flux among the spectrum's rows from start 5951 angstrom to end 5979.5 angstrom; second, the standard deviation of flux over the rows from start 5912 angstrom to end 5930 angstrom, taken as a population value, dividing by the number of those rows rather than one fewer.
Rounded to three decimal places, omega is 0.748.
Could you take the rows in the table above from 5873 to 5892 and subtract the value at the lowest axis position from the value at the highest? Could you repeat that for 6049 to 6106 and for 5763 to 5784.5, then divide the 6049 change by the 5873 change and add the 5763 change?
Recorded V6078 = -2.3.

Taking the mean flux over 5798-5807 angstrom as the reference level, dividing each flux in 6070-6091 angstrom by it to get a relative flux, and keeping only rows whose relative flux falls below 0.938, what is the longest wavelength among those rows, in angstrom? 6078.75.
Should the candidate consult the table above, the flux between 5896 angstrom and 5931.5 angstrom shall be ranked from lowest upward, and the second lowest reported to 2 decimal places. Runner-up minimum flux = 1.60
